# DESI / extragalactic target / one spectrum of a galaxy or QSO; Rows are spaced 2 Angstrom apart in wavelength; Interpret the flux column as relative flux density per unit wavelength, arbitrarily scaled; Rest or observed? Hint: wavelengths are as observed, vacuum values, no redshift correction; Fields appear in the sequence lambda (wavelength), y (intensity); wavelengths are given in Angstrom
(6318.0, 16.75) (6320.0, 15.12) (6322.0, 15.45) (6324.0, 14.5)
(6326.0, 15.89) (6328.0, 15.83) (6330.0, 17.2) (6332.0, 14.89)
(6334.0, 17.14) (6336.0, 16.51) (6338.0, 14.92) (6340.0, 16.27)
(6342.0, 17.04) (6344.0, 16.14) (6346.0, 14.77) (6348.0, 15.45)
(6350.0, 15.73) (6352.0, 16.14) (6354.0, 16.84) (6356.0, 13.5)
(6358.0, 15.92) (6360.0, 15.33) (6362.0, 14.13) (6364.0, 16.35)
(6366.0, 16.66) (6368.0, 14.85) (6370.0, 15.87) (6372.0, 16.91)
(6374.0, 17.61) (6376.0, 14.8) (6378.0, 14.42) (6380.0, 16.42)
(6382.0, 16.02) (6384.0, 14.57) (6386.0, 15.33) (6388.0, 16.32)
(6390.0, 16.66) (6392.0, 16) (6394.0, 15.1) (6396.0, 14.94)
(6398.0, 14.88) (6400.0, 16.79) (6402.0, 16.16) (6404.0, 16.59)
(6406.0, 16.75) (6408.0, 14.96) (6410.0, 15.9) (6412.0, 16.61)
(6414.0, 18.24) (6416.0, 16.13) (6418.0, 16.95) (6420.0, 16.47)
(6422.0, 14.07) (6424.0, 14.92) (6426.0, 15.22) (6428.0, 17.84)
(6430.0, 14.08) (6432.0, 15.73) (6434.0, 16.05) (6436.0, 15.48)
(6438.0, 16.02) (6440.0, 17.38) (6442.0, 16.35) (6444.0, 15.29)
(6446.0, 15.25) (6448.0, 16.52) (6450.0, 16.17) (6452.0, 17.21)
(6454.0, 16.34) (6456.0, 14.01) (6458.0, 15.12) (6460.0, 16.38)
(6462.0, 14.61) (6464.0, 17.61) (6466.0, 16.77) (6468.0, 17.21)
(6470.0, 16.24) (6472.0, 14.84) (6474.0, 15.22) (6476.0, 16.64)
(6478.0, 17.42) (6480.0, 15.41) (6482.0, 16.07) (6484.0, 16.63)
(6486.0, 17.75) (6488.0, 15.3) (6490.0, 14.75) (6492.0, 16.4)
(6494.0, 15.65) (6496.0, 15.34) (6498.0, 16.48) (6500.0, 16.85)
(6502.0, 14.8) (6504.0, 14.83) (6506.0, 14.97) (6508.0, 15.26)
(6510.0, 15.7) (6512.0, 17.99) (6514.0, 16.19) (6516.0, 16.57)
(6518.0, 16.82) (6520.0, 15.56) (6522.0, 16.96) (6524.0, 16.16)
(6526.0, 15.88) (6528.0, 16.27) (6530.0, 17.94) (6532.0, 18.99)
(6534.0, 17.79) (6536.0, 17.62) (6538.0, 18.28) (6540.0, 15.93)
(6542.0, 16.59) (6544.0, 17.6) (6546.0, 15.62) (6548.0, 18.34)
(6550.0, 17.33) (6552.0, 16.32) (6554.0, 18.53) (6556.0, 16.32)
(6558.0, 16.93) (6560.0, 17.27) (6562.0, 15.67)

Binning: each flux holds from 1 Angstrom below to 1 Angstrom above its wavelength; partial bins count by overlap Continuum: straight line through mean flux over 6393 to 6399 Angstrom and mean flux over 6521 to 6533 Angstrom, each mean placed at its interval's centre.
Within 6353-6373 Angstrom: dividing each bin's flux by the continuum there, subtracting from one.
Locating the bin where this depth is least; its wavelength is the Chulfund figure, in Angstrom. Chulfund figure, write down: 6354.0 Angstrom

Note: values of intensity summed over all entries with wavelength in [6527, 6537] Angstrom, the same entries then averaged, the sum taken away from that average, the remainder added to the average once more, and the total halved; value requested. -26.6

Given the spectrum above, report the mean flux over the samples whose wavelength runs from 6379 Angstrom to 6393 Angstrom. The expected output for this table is 15.9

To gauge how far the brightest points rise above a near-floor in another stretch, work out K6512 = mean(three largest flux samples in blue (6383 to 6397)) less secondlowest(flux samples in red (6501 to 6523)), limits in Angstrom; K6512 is 1.5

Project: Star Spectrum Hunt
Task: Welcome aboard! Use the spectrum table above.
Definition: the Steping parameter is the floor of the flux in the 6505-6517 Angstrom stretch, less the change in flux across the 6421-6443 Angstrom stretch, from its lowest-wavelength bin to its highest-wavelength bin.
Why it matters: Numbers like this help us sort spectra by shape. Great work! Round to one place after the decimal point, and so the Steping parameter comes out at 12.7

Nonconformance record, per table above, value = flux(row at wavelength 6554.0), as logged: 18.53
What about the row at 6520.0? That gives 15.56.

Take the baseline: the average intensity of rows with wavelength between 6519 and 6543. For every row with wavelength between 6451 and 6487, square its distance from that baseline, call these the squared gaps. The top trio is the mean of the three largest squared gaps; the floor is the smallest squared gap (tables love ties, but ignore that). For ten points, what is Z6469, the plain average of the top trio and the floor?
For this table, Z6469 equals 3.24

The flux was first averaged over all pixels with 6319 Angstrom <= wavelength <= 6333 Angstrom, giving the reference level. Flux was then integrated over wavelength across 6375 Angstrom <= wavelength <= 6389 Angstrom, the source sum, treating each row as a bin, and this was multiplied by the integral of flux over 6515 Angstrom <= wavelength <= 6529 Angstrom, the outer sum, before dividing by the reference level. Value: 3169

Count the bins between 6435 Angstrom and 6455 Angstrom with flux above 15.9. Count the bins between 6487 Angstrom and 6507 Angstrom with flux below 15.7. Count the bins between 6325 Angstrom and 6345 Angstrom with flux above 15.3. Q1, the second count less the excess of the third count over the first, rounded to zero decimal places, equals 6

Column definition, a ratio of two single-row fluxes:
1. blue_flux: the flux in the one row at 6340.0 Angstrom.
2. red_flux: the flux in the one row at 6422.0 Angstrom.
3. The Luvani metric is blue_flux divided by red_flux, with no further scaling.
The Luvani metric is 1.16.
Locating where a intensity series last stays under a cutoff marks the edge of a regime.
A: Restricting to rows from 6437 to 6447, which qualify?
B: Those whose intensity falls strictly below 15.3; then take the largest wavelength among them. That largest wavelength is 6446.0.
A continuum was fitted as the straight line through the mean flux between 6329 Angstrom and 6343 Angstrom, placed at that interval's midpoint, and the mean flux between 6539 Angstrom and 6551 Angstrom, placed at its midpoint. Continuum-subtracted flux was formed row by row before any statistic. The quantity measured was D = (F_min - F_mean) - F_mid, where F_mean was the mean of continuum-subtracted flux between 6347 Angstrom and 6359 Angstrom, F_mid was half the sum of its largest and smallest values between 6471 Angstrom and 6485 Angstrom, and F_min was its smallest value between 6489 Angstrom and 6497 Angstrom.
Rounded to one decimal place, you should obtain -0.7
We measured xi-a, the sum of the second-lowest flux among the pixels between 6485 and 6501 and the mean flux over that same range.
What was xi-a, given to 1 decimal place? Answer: 31.4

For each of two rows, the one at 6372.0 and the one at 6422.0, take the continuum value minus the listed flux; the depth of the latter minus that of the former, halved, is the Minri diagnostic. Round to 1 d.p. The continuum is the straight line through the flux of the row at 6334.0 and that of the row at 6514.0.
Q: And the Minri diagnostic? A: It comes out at 1.3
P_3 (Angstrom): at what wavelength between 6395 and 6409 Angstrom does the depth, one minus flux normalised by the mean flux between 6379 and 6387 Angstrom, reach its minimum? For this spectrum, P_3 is 6400.0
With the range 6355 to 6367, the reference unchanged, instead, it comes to 6366.0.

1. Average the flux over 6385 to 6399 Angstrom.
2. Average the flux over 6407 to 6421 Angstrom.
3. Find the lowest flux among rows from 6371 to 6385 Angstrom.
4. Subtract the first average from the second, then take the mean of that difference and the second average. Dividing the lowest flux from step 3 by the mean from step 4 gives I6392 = 1.66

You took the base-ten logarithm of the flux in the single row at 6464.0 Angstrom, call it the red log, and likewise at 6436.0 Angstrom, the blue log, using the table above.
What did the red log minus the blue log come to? 0.06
